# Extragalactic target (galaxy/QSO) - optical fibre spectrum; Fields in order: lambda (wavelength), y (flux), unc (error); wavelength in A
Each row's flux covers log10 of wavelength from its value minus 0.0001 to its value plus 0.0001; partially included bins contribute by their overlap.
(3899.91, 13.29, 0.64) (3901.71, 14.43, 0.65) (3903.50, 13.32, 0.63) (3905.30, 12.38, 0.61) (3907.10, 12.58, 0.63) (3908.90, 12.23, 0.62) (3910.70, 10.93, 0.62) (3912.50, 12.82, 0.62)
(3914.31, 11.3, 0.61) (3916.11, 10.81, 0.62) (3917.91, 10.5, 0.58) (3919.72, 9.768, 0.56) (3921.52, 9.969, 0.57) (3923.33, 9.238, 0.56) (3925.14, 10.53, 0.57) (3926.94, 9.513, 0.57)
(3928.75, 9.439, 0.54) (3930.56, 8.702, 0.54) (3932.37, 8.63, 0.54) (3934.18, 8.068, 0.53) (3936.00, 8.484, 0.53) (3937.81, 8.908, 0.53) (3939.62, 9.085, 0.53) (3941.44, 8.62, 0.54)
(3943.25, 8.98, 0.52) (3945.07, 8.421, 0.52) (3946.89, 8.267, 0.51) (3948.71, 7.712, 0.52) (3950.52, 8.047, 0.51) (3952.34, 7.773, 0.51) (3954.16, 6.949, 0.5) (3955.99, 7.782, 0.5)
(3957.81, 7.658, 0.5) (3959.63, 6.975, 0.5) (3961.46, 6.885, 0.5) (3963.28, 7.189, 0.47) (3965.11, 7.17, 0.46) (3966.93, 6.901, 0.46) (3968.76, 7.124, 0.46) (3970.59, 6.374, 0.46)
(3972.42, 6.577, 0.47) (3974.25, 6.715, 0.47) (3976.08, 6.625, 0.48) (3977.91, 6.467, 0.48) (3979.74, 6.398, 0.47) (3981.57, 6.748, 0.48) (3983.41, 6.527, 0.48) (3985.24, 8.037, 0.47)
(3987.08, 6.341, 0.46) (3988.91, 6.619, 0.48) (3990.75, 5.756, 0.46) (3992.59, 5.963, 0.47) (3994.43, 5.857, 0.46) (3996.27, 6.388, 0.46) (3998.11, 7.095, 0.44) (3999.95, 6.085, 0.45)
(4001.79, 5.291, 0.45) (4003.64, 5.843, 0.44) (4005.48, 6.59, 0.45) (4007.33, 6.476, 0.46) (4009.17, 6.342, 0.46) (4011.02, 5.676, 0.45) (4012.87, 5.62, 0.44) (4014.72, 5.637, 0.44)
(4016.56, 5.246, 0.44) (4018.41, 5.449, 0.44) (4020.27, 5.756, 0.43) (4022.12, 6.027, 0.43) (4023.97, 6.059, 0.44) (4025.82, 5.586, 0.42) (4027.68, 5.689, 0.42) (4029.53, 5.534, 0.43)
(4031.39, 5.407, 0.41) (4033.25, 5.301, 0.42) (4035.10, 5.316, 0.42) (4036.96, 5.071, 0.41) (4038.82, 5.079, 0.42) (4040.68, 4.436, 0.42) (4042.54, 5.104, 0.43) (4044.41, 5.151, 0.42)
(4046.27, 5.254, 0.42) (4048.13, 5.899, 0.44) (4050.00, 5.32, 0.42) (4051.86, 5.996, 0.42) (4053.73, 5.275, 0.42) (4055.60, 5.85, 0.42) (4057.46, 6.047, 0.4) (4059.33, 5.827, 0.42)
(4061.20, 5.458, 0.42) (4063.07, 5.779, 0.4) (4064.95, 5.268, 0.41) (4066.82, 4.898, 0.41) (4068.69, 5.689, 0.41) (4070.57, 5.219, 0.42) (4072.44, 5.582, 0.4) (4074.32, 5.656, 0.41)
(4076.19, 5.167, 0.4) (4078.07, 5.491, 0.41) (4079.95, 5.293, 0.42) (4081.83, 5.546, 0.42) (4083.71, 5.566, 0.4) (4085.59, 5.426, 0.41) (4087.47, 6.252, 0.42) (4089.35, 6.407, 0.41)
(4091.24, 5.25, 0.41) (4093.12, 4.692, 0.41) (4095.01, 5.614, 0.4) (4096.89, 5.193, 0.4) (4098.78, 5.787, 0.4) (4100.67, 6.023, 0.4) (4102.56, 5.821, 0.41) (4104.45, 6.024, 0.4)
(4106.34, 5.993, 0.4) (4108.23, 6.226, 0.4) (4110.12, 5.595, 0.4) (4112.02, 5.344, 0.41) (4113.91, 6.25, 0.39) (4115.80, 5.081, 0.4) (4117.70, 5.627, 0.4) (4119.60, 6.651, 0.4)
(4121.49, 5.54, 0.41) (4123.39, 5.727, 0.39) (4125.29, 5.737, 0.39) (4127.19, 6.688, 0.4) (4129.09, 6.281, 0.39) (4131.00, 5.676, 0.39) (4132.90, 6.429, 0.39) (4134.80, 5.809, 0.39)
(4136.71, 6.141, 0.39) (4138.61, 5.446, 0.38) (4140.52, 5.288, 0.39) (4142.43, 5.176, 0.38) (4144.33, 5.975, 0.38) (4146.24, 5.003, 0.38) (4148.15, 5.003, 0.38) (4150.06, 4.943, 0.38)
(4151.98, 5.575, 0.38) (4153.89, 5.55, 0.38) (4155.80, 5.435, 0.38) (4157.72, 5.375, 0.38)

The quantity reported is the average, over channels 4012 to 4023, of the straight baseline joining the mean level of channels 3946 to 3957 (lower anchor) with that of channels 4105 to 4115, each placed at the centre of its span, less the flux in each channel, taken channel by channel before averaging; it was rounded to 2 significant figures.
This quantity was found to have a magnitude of 1.4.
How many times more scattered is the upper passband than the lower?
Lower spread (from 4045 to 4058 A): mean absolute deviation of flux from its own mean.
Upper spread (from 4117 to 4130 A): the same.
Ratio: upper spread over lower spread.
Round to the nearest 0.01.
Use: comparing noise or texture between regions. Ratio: 1.33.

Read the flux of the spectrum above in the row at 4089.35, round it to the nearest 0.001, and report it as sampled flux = 6.407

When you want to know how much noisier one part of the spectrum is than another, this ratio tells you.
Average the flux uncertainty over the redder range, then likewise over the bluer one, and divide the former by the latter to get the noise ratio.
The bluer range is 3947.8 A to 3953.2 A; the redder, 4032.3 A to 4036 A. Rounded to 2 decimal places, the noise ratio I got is 0.82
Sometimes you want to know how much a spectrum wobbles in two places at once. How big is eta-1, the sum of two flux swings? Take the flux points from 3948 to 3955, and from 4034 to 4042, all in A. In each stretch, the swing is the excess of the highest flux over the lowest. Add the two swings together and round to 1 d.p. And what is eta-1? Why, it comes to 2.0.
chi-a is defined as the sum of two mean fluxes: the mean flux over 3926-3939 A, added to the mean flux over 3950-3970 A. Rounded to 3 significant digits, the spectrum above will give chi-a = 16.1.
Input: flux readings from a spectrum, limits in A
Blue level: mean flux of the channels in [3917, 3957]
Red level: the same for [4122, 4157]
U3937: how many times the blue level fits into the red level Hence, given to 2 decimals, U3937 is 0.64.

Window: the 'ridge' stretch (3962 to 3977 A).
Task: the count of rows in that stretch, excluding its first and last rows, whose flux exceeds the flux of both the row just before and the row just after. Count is 2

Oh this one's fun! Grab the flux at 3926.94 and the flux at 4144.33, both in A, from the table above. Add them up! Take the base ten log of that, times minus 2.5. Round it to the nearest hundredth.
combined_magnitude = -2.97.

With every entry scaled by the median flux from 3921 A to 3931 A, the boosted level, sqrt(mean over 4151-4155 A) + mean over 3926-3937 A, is 1.70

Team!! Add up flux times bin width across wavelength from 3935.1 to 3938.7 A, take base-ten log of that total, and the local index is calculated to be 1.50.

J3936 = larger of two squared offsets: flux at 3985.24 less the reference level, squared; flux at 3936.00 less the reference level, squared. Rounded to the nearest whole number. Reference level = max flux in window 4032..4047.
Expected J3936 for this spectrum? 10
